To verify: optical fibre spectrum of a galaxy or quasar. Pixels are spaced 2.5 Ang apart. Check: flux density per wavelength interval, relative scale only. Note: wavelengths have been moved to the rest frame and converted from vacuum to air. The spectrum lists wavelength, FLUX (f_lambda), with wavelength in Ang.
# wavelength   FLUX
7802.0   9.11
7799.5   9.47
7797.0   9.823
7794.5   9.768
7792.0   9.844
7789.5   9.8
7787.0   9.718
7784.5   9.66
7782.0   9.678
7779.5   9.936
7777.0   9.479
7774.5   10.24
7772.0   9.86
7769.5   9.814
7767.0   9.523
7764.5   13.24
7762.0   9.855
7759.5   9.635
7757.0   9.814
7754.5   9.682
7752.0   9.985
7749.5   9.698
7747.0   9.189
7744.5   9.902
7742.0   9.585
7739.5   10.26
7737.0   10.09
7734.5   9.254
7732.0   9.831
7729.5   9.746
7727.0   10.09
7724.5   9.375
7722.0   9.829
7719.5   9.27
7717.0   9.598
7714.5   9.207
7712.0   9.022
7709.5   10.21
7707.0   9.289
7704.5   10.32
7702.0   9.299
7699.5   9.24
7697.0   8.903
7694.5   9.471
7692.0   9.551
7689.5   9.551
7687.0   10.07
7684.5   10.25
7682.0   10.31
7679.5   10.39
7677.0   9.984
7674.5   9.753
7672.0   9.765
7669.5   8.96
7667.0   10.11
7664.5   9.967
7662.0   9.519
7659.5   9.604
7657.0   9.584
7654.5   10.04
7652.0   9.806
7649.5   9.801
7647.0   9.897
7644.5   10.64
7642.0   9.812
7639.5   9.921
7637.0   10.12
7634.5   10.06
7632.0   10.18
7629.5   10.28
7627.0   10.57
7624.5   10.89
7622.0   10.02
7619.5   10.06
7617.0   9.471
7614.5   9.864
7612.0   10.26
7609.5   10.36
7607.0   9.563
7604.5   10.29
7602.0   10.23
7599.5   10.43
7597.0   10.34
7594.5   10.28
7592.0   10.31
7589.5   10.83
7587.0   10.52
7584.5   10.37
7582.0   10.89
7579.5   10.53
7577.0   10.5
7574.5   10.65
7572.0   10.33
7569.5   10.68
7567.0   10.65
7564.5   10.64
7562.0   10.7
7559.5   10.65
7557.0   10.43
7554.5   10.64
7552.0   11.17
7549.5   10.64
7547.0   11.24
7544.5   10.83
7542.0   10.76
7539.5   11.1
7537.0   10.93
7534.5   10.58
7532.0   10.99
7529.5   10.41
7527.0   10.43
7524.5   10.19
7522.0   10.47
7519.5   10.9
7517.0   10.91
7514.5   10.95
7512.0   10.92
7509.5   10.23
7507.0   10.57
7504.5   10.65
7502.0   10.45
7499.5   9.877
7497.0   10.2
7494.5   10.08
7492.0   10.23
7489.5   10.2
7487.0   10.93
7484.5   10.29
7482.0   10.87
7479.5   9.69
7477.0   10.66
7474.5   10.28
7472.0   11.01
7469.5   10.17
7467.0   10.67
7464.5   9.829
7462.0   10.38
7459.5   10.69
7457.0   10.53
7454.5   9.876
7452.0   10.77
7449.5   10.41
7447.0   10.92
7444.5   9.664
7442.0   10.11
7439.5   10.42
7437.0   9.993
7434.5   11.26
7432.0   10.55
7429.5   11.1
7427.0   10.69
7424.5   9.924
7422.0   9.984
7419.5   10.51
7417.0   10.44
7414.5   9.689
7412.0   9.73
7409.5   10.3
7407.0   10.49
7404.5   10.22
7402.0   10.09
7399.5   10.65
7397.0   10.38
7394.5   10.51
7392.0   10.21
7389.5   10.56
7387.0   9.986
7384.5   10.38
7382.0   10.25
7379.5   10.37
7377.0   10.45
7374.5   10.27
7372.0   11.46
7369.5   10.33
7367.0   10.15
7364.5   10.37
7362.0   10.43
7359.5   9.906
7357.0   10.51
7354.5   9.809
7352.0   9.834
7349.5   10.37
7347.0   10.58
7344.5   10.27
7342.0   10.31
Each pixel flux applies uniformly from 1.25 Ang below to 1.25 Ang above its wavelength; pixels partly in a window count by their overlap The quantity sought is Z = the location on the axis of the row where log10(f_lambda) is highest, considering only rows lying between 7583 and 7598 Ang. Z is 7589.5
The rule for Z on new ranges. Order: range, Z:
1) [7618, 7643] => 7624.5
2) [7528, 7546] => 7539.5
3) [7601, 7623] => 7609.5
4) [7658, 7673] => 7667.0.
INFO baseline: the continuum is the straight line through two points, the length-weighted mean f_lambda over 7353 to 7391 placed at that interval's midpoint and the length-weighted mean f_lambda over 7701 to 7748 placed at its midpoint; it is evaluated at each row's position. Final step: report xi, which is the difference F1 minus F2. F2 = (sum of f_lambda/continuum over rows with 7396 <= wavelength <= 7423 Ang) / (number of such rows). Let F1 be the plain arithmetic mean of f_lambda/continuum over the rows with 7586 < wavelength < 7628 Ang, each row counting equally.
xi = 0.04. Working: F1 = 1.037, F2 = 1.00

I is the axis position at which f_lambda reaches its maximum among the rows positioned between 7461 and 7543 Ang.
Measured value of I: 7539.5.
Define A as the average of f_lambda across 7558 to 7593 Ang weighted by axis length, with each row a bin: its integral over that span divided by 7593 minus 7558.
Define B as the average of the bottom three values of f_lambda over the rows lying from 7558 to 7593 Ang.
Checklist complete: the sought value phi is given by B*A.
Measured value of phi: 109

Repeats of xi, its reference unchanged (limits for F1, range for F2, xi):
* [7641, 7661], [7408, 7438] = 0.00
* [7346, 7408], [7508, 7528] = -0.06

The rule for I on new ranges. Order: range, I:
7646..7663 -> 7654.5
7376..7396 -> 7389.5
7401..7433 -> 7429.5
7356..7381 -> 7372.0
